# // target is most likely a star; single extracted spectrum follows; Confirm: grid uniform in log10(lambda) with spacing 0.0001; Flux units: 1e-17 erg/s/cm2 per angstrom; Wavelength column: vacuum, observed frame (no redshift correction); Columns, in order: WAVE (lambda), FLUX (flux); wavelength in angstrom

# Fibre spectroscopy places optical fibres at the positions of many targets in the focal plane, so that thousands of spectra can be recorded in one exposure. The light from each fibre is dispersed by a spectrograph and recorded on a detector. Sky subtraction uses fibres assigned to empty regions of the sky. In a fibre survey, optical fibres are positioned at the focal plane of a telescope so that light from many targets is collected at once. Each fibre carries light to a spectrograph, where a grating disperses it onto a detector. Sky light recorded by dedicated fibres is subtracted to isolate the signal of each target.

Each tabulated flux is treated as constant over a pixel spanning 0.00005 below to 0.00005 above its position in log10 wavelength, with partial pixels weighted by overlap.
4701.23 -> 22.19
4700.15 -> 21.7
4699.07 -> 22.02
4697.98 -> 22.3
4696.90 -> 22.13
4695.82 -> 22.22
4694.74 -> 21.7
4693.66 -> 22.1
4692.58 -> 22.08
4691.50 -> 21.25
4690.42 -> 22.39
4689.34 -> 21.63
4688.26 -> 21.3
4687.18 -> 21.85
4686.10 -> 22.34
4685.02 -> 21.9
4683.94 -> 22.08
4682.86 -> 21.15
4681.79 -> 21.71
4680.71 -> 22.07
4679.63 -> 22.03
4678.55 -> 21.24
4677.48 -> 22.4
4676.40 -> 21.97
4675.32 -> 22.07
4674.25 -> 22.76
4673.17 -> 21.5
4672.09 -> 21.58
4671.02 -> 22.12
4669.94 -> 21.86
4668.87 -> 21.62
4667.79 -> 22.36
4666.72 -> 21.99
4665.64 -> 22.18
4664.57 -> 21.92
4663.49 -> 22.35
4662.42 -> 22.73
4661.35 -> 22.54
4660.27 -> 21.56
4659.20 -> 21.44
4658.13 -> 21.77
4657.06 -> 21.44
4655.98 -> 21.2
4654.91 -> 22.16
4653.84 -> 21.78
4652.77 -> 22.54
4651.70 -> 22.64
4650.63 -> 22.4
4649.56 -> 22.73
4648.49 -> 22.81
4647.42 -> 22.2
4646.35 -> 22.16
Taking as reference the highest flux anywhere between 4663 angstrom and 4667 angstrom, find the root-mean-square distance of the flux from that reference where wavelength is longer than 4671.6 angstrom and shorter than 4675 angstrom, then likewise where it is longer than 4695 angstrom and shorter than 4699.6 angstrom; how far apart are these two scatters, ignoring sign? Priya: 0.49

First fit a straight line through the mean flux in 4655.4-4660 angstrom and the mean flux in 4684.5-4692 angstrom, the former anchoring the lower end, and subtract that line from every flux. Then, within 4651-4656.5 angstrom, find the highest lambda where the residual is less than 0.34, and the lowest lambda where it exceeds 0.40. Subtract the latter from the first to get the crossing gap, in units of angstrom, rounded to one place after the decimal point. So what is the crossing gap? 4.3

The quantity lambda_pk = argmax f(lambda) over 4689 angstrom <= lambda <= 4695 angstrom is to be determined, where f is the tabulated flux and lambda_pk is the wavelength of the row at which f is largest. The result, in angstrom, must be 4690.42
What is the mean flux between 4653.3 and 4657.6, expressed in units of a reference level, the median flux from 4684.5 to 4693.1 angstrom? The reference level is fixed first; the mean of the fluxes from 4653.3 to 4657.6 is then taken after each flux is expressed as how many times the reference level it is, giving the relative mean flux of 0.99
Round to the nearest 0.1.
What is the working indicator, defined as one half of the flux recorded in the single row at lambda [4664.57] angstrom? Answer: 11.0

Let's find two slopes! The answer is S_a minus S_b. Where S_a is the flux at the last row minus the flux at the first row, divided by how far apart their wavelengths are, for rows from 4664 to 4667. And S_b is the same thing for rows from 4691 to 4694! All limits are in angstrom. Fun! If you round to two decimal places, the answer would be -0.36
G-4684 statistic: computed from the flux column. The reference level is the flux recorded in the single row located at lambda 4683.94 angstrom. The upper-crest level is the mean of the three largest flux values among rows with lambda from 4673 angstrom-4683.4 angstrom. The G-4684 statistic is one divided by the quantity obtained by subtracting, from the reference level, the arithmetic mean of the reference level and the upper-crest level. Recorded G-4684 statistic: -6.1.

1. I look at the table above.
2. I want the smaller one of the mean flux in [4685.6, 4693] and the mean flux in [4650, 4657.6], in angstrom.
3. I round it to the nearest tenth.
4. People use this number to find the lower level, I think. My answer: 21.8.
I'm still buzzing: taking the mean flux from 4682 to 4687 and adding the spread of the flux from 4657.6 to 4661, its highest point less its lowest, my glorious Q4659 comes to 22.2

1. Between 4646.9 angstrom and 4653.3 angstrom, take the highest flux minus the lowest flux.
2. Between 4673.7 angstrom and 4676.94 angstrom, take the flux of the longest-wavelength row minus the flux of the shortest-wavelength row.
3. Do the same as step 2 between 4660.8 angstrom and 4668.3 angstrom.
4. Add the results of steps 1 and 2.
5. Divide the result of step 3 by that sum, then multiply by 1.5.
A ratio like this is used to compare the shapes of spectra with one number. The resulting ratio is 1.5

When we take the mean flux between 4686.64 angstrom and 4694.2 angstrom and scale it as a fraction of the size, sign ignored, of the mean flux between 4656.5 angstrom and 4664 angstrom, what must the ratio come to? 0.99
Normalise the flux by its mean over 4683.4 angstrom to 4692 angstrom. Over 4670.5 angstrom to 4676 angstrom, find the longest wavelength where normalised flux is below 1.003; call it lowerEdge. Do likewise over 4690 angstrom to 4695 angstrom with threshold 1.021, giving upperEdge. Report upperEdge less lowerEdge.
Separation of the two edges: 21.6 angstrom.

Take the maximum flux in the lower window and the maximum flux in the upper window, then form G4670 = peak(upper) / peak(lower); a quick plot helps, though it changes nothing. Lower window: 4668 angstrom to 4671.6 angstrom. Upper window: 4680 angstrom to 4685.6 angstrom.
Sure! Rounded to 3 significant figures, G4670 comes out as 0.998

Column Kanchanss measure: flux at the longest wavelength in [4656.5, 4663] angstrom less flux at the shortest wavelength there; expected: 1.3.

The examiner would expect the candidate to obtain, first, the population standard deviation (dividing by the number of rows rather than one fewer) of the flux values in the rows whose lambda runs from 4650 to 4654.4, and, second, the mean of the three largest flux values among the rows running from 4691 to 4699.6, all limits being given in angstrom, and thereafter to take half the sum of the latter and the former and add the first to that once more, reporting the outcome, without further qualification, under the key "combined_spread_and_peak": 11.6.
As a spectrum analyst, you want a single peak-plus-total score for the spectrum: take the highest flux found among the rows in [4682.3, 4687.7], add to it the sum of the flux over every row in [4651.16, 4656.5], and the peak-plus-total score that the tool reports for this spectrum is 133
